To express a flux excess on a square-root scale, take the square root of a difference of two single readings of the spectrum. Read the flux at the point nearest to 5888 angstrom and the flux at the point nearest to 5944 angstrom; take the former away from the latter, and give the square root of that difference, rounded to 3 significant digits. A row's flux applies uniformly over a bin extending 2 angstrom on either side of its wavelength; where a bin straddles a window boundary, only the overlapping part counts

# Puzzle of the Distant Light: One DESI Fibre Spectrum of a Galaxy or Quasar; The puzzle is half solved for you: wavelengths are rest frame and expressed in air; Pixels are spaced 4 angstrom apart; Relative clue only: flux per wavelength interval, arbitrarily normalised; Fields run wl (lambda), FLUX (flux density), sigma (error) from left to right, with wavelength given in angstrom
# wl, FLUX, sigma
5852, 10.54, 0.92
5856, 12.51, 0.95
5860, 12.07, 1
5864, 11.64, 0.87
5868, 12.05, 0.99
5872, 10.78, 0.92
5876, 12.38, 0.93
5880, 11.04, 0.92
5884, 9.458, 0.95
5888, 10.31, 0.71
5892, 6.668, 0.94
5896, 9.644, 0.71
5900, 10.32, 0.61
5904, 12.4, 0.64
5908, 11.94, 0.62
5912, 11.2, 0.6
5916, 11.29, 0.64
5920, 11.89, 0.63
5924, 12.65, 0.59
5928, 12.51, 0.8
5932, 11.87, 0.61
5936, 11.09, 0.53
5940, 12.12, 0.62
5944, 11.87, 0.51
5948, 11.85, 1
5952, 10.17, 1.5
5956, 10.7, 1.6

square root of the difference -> 1.25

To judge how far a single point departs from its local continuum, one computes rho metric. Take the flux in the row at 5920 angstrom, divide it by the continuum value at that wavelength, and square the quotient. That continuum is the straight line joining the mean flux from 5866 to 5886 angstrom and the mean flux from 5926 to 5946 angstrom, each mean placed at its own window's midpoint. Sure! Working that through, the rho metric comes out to 1.03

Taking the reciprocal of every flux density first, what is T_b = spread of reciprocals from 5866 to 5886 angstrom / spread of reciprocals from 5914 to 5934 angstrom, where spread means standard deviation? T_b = 2.6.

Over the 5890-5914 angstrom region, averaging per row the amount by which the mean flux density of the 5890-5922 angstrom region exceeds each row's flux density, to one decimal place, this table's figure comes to 0.3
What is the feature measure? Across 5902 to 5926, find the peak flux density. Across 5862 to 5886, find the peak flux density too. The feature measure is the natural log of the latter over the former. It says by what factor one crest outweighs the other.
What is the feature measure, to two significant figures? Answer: -0.022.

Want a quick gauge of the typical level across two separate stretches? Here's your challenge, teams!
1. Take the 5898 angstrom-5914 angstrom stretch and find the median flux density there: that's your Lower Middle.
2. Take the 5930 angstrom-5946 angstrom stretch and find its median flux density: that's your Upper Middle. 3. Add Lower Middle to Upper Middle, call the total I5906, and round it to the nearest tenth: 23.4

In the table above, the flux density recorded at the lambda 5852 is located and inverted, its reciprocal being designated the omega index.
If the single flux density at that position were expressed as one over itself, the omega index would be 0.095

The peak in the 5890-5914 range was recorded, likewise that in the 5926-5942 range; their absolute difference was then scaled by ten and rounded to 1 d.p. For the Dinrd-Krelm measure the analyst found 1.1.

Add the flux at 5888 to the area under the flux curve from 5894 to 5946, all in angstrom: 613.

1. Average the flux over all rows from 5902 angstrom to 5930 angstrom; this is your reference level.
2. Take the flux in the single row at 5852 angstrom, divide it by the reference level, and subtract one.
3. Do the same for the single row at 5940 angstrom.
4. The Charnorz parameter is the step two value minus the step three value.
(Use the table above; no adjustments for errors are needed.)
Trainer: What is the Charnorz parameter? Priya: -0.13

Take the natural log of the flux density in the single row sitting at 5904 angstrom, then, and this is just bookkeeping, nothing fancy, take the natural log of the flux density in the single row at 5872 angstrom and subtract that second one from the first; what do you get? 0.14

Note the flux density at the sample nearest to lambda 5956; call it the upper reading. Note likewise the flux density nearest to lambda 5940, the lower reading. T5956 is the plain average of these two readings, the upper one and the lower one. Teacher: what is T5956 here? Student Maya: 11.41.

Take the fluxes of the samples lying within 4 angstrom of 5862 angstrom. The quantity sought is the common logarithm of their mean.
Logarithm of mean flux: 1.07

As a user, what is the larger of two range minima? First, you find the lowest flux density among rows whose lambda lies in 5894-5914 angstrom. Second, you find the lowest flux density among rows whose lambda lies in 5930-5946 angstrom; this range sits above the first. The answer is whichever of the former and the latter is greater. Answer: 11.1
